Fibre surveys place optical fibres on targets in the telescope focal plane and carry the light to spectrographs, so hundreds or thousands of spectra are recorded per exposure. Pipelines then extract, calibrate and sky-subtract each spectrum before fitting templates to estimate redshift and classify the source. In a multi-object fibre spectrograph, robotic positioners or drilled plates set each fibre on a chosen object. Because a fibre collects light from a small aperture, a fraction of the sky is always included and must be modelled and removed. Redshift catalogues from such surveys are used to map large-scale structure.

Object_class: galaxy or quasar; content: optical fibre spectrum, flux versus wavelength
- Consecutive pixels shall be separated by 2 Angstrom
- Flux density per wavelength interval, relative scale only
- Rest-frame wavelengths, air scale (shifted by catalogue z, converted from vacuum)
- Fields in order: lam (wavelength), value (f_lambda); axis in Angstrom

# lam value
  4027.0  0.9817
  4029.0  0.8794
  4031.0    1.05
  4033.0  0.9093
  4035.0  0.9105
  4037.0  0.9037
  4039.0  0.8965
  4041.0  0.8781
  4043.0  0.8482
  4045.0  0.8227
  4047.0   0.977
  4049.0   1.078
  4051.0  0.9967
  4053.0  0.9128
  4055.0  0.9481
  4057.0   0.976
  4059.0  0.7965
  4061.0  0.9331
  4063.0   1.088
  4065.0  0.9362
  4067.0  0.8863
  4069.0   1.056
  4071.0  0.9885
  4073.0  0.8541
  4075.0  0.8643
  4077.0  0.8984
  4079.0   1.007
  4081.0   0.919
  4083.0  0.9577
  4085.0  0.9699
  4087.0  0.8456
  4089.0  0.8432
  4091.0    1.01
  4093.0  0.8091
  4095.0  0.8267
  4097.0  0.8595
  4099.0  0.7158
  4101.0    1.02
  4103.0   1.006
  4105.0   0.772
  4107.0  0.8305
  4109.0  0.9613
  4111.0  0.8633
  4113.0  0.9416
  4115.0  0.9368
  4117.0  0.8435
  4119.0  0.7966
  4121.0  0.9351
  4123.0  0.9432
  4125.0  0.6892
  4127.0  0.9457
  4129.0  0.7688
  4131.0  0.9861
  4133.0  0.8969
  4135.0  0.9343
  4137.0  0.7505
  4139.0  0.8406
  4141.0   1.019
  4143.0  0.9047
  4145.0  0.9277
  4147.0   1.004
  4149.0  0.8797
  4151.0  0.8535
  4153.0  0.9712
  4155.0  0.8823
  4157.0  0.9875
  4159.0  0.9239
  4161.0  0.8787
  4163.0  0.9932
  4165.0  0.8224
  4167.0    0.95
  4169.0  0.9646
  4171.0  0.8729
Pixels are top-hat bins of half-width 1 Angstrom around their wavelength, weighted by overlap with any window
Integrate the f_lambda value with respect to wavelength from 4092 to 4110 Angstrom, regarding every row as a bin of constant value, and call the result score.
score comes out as 15.6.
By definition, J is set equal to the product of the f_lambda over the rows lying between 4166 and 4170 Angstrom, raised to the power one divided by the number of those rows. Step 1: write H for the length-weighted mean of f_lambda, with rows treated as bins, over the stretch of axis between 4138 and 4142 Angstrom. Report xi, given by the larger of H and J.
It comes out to 0.957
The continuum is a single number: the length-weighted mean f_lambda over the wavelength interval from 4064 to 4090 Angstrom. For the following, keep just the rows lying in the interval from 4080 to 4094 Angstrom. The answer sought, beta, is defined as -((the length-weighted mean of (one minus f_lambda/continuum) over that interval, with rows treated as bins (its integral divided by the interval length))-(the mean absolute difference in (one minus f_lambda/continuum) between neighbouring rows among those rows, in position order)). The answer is 0.0795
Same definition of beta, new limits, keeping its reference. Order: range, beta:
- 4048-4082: 0.1285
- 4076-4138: 0.0794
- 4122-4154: 0.1088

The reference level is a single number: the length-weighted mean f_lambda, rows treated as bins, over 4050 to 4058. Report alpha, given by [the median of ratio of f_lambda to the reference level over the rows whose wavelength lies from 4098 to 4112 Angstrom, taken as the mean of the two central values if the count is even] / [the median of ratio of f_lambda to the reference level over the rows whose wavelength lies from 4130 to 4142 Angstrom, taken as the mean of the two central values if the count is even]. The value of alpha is 0.94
